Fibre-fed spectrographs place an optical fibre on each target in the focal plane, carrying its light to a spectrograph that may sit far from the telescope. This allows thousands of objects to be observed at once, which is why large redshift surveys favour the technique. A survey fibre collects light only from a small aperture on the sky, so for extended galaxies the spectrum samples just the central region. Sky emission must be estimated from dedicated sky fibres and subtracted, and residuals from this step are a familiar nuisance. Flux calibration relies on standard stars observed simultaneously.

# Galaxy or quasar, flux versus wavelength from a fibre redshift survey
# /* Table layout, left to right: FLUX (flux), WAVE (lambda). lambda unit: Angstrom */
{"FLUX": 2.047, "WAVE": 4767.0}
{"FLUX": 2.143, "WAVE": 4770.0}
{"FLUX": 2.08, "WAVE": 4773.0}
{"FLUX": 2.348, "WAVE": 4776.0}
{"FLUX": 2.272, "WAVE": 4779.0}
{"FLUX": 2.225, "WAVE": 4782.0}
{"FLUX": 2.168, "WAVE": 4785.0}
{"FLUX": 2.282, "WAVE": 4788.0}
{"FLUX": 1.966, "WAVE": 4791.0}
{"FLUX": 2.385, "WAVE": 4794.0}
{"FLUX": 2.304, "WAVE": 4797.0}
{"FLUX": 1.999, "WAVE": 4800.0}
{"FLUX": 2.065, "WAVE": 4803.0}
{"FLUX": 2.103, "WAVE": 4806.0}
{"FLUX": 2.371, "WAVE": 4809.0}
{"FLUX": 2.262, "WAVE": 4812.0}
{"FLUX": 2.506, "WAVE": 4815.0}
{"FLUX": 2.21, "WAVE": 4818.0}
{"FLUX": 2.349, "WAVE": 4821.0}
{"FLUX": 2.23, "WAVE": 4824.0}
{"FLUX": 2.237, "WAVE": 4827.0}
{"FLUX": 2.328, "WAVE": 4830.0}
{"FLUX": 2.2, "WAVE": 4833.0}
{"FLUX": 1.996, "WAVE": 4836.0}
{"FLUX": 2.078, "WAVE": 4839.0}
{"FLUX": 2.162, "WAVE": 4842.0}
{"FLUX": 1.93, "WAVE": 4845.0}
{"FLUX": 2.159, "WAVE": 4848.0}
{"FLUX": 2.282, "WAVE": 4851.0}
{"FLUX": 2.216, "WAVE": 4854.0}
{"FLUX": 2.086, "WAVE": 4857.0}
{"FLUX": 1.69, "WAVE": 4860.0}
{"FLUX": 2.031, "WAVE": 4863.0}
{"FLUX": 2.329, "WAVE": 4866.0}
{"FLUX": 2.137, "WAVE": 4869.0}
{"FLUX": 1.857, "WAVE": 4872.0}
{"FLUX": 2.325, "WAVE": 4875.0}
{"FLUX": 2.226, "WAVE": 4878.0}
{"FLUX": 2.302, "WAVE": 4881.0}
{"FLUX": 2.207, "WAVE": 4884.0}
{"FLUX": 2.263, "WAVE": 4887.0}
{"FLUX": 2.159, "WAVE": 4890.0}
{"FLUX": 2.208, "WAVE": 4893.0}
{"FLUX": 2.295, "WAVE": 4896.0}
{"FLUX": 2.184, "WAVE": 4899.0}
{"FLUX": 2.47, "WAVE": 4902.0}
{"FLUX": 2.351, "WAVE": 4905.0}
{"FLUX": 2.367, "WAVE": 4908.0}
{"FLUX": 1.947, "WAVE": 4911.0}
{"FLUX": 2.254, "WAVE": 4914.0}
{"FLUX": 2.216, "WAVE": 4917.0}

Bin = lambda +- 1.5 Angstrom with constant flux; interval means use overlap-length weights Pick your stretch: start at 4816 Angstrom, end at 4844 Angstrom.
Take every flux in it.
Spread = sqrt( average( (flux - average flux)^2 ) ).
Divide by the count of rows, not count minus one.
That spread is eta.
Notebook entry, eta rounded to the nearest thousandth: 0.105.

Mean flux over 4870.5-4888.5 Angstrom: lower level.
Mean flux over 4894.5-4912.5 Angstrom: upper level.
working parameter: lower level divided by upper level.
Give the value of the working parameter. 0.97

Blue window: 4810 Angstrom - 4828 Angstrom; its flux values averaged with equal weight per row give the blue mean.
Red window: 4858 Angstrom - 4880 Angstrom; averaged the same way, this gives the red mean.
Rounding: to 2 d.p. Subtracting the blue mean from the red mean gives -0.21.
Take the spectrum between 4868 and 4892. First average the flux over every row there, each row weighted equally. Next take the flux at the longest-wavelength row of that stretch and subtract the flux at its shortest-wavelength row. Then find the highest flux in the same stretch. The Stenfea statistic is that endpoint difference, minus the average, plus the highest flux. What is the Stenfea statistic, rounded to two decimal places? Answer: 0.16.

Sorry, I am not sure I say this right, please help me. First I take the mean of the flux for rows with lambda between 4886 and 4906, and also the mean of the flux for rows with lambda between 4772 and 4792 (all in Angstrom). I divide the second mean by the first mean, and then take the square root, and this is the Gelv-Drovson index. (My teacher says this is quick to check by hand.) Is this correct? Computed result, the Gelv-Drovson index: 0.98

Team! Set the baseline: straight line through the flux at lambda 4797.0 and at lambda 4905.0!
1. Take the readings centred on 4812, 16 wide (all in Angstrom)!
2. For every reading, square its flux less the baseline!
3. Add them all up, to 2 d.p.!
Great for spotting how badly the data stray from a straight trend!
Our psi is 0.10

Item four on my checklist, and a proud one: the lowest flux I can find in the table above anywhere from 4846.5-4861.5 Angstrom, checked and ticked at 1.69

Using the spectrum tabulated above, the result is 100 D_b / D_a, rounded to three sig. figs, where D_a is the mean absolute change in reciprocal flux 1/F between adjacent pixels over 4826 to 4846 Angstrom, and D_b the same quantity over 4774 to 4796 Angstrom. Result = 119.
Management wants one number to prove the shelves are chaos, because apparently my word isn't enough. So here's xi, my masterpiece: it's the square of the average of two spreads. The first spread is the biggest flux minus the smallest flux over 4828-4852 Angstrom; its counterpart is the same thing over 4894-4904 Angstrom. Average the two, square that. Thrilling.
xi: 0.117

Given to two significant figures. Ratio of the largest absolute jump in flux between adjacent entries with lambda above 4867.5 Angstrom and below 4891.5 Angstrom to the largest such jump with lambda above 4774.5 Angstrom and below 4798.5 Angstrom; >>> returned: 1.1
